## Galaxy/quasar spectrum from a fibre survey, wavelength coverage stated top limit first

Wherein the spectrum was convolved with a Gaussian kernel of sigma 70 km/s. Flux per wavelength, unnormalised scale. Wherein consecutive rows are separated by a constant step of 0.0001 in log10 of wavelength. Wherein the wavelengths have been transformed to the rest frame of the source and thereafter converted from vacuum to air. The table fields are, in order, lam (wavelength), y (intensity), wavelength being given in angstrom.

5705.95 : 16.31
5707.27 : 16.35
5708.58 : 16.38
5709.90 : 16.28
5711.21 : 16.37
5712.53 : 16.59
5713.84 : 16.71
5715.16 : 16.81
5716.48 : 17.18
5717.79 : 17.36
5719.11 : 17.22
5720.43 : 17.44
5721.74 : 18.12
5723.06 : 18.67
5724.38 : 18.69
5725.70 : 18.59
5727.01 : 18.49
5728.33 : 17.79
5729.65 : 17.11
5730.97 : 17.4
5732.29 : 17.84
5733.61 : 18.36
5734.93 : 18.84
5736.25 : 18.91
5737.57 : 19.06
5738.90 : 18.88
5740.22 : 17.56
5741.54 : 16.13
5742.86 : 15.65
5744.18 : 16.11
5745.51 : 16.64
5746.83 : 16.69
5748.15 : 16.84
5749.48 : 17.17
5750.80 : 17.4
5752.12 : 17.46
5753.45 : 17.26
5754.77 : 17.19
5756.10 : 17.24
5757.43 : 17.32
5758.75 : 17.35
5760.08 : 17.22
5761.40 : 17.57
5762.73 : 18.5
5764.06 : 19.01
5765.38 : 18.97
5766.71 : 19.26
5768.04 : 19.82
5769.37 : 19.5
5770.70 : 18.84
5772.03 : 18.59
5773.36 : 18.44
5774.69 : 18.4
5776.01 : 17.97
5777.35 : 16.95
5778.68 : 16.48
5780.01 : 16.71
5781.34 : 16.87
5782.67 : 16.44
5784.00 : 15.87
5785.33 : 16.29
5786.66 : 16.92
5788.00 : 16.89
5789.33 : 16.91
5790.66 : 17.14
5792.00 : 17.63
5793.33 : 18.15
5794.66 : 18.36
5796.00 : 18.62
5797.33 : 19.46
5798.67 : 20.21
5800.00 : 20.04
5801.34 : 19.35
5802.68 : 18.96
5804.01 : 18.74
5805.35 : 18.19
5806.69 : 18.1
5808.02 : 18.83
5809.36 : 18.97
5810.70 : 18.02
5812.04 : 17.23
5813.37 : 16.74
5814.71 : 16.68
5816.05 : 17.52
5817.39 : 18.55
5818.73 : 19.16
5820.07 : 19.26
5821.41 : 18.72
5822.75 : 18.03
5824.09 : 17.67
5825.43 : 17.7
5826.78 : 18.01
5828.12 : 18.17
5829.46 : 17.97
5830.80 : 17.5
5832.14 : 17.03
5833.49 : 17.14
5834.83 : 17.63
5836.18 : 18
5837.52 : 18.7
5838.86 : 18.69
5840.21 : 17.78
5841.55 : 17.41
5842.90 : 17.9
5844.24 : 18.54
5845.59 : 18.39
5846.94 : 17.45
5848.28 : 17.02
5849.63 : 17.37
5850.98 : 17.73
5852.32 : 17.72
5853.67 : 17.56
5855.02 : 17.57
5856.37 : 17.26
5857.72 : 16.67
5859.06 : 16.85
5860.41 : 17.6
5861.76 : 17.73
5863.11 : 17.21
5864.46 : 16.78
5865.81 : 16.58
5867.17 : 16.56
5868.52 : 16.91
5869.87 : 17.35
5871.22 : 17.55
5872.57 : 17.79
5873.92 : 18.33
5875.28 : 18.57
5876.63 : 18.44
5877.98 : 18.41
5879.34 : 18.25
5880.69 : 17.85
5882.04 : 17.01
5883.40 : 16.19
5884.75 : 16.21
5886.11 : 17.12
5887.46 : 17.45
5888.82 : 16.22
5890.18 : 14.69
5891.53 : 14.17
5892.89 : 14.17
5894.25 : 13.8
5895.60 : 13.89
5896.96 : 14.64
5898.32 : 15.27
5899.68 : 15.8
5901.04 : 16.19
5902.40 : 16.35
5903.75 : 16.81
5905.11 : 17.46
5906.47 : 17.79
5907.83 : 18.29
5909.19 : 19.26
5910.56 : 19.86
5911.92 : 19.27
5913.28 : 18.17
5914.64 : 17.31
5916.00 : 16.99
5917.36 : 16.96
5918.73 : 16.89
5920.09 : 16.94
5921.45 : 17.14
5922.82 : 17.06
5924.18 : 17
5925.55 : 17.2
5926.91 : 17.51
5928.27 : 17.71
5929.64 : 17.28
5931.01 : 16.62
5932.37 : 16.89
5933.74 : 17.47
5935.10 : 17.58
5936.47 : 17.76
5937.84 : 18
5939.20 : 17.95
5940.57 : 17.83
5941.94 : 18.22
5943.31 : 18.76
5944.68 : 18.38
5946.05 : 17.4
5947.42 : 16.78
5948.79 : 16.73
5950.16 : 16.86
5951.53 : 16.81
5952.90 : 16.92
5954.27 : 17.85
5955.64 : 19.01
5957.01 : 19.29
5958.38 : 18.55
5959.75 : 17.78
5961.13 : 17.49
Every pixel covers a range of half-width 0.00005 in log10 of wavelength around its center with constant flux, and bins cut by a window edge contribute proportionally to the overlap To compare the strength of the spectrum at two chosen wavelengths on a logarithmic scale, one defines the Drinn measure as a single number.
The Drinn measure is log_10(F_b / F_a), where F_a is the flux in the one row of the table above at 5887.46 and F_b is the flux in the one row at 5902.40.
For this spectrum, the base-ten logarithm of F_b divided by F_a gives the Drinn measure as -0.028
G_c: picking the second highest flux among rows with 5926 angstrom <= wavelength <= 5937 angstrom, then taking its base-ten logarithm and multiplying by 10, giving 12.5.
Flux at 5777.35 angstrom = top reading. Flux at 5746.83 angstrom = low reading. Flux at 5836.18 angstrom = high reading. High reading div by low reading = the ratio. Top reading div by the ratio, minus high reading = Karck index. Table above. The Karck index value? -2.3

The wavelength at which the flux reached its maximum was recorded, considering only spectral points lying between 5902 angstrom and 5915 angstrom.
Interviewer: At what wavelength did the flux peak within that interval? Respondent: 5910.56 angstrom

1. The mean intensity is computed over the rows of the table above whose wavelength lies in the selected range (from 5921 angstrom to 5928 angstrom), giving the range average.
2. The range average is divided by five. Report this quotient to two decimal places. 3.44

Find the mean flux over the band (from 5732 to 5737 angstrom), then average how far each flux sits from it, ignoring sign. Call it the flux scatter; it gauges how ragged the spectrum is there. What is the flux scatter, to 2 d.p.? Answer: 0.39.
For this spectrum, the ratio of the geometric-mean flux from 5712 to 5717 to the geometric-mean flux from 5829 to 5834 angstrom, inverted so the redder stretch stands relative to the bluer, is 1.035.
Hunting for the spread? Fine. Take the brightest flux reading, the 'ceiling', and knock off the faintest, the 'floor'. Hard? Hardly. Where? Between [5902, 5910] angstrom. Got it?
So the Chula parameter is 2.9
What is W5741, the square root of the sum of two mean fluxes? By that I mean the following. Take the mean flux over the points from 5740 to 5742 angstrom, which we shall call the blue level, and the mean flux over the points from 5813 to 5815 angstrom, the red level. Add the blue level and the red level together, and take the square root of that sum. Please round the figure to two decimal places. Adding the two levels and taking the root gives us 5.79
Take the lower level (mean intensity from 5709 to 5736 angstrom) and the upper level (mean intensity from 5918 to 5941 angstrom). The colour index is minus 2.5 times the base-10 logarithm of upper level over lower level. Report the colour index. 0.02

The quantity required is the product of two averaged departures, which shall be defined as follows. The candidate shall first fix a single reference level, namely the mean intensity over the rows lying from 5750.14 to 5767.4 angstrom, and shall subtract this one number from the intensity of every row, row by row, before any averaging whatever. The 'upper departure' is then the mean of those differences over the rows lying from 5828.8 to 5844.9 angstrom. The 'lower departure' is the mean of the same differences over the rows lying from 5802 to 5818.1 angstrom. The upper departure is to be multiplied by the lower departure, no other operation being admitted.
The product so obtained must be 0.0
